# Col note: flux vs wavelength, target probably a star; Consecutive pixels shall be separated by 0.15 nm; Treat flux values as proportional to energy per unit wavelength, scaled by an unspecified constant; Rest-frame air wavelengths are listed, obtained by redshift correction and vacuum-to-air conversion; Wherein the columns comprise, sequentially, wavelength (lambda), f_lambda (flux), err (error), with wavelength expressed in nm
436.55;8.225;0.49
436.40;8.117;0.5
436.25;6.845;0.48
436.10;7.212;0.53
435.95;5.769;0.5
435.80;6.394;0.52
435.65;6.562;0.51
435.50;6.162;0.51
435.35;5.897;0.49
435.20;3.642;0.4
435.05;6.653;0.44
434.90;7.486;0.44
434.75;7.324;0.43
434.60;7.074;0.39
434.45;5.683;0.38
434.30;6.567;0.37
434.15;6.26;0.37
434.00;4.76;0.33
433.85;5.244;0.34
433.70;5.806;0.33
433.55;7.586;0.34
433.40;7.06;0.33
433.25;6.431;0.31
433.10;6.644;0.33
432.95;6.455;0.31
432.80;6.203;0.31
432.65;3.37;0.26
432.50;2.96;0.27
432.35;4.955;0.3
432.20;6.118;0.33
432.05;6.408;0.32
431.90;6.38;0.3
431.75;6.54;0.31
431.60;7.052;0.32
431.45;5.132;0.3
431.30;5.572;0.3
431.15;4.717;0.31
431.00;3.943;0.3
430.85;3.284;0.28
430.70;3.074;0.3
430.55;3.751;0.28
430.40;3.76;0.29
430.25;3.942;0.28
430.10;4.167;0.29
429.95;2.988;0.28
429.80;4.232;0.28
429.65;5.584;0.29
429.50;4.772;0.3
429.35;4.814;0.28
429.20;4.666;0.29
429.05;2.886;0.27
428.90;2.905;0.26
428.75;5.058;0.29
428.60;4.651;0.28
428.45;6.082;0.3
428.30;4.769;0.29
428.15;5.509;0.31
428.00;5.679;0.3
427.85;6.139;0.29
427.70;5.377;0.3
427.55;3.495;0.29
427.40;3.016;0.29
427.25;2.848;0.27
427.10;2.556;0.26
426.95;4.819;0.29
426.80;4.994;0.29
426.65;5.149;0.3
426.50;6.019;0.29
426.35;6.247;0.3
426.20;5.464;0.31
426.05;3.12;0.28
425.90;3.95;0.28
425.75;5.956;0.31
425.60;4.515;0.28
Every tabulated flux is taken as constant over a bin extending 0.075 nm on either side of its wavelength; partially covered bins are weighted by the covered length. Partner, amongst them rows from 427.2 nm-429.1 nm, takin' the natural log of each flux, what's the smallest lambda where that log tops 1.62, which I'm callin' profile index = 427.70 nm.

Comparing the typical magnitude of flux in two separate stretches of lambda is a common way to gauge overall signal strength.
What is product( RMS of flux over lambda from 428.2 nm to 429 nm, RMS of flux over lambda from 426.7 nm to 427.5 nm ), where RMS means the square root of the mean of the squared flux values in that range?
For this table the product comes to 18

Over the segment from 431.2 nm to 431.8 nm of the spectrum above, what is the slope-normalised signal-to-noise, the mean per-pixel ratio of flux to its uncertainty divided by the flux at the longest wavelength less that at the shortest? 20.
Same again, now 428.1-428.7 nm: -21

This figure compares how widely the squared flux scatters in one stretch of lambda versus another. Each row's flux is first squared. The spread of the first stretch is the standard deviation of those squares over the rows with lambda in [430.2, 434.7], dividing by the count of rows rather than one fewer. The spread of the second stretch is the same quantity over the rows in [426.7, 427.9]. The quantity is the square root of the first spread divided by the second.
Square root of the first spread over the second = 1.14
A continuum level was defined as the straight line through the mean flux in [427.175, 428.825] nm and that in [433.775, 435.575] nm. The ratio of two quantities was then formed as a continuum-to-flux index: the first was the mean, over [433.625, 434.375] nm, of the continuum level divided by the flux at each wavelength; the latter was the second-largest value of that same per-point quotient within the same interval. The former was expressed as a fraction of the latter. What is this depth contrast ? 0.93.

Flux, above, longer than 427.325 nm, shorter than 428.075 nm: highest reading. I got 6.139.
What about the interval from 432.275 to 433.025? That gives 6.455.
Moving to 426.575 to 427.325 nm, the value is 5.149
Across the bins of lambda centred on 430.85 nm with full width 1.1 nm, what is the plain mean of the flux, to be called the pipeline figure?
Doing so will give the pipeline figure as 4.0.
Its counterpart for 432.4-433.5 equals 5.6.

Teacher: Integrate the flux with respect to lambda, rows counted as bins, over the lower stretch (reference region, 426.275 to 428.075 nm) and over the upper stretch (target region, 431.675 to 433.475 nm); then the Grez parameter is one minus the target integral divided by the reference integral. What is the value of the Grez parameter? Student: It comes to -0.23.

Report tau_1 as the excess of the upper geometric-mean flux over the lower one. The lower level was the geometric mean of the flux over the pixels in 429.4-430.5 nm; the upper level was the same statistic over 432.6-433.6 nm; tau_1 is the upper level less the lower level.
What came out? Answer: 1.9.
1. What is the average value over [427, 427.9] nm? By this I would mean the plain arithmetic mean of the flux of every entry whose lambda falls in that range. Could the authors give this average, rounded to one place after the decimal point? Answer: 3.9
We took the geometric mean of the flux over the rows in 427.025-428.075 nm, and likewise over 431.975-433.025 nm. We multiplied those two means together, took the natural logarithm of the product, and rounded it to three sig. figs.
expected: 2.98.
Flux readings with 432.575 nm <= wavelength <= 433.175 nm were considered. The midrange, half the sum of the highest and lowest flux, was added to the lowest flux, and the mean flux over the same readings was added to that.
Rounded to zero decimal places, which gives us 14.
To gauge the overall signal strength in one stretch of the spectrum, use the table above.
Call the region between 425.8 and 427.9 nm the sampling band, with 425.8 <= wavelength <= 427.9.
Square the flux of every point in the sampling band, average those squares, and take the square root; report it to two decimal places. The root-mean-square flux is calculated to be 4.69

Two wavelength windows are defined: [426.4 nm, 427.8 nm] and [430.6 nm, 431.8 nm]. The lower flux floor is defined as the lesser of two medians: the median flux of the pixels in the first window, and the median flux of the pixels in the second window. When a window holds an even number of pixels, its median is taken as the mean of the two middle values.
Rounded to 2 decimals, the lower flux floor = 4.82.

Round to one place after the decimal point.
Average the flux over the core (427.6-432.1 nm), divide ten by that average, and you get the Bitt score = 2.1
